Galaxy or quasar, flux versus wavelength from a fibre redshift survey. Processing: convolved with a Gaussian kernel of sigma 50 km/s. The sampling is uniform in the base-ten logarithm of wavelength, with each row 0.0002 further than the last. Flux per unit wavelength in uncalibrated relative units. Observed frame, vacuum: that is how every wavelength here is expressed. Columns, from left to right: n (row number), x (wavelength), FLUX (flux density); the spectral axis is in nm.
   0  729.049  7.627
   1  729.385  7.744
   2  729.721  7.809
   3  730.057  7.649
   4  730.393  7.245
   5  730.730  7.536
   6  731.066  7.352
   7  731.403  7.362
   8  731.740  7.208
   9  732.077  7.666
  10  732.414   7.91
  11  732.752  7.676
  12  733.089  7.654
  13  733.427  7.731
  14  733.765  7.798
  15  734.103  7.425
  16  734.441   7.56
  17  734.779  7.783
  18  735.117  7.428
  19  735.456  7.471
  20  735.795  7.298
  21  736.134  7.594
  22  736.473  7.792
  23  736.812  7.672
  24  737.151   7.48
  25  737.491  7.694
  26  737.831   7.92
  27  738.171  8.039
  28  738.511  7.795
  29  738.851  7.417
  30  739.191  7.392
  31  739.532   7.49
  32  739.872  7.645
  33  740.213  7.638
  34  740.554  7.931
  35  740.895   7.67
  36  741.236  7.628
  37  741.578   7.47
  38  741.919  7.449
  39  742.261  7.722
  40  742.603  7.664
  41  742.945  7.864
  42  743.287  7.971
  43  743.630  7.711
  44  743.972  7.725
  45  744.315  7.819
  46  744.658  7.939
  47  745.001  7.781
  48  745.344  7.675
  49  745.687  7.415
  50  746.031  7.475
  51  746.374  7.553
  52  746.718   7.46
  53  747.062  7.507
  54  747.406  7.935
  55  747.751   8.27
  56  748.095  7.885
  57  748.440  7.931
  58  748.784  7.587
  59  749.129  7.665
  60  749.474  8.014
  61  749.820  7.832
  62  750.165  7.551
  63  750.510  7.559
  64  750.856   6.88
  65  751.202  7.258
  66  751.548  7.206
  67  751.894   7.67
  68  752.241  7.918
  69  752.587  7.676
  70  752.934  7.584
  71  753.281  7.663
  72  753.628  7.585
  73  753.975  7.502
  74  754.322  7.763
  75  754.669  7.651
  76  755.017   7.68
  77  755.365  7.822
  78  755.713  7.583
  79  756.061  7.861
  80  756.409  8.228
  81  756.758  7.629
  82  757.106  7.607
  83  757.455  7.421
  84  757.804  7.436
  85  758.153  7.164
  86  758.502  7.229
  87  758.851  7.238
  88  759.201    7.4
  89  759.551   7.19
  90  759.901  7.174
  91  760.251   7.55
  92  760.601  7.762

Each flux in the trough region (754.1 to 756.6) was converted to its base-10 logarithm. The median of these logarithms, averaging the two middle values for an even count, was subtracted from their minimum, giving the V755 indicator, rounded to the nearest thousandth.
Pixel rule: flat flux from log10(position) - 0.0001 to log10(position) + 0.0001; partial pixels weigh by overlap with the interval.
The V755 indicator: -0.010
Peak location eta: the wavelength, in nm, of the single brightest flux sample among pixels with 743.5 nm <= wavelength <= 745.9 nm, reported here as 744.658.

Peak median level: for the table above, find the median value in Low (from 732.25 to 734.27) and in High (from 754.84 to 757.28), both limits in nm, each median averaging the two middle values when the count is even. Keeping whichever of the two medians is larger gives 7.70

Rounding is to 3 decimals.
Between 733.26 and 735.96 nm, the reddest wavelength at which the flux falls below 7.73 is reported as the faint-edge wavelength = 735.795 nm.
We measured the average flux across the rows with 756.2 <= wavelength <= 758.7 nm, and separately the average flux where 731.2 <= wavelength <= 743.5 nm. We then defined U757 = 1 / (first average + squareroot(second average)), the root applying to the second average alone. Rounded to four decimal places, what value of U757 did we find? 0.0971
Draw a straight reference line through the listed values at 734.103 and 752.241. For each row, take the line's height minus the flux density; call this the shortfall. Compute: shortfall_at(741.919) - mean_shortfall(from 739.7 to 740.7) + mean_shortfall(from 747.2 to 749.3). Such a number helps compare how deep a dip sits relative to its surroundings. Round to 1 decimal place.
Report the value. 0.3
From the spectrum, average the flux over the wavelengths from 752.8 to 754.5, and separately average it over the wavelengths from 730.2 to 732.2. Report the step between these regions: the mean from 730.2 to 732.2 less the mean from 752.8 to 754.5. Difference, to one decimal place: -0.2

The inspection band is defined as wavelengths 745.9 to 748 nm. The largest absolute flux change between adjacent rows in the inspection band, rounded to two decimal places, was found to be 0.43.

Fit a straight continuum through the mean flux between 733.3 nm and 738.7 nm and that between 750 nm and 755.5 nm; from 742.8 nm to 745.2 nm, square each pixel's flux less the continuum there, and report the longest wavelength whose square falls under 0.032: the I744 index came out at 745.001 nm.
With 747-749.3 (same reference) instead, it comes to 749.129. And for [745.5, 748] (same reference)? 747.062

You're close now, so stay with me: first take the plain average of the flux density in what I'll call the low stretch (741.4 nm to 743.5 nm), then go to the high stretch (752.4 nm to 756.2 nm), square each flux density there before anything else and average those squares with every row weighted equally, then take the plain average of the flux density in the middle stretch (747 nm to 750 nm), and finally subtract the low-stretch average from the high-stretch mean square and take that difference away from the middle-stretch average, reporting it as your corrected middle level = -43.3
